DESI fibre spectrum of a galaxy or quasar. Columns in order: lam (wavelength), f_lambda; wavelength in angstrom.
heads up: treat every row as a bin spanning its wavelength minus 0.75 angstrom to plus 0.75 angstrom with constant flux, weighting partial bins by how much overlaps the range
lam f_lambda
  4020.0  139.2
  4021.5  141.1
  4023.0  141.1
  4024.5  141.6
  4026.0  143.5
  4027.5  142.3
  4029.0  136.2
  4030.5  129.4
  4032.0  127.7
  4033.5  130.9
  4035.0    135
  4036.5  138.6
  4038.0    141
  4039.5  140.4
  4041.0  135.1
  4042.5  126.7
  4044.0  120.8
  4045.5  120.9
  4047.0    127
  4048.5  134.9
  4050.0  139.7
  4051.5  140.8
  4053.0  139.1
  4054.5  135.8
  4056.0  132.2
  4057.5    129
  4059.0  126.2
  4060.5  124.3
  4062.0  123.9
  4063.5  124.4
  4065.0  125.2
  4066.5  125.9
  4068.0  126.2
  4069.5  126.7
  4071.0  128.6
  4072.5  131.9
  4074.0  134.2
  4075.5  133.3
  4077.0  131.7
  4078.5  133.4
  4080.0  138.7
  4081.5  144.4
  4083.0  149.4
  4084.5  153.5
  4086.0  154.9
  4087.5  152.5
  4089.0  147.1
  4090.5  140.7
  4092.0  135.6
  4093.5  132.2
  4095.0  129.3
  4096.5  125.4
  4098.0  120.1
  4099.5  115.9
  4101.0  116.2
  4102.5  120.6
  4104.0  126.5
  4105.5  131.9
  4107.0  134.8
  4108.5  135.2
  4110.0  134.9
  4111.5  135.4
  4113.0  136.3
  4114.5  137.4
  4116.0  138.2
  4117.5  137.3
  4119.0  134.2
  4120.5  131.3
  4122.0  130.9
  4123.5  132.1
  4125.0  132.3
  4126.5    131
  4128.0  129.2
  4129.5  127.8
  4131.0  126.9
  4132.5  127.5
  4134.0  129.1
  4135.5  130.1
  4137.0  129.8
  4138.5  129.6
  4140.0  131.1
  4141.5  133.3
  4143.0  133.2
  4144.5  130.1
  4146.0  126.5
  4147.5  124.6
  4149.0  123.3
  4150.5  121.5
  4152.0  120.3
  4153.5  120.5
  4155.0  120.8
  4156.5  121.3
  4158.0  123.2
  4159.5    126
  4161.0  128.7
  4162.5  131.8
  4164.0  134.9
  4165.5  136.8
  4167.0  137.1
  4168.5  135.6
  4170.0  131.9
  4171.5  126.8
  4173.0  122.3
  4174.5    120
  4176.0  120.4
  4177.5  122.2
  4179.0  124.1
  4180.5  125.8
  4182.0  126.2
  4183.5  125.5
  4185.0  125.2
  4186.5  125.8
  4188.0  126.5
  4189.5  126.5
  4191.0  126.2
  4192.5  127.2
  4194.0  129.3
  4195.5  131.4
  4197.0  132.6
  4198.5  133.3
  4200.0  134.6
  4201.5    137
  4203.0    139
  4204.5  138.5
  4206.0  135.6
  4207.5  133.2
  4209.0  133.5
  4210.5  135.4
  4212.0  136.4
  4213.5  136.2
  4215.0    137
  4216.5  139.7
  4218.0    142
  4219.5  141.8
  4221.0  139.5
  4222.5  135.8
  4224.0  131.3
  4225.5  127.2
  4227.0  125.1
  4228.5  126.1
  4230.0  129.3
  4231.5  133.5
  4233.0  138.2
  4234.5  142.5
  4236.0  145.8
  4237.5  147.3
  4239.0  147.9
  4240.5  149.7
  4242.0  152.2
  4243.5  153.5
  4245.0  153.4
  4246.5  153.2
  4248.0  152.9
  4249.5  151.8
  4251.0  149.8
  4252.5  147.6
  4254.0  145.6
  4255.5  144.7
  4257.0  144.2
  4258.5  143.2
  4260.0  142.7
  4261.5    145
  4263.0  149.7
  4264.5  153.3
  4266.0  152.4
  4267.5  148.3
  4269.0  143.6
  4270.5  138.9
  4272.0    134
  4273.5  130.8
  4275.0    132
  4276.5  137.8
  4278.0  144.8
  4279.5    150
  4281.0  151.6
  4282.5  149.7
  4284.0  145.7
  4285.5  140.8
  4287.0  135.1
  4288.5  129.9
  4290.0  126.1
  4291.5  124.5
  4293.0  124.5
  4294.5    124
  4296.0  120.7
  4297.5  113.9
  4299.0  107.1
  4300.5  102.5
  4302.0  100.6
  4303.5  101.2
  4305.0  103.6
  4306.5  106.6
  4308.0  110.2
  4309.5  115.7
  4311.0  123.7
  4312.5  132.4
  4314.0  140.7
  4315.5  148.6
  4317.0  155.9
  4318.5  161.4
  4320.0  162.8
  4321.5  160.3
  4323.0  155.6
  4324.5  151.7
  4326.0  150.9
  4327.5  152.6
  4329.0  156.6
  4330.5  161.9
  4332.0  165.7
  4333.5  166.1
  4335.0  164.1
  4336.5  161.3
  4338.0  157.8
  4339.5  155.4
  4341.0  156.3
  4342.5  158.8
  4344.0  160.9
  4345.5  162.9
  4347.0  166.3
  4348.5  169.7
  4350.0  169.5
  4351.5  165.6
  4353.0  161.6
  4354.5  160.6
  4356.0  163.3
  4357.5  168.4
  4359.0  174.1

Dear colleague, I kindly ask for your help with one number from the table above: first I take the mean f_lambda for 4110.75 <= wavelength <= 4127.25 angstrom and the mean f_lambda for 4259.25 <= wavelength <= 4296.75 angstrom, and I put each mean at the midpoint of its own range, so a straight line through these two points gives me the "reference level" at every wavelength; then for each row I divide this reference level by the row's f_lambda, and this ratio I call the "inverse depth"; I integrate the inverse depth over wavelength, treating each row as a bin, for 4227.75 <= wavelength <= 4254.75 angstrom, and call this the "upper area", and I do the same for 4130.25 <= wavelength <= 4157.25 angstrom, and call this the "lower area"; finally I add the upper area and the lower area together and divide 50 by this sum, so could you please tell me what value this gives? 0.92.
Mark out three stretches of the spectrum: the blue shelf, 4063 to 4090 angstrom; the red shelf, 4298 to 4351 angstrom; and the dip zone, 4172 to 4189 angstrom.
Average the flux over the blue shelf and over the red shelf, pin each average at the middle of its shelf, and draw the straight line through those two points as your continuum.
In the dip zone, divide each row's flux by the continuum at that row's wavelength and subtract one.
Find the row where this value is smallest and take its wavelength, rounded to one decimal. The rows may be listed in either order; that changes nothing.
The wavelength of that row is 4174.5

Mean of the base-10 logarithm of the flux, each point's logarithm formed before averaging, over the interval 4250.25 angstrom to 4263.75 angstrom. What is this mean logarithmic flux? 2.16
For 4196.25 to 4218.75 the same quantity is 2.13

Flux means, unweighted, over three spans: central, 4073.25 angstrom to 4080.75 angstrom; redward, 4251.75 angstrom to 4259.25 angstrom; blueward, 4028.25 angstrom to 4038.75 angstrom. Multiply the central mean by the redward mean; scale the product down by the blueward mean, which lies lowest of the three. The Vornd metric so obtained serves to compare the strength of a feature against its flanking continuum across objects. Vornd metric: 145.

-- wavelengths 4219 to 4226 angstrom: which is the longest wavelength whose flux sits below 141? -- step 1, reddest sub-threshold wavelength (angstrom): 4225.5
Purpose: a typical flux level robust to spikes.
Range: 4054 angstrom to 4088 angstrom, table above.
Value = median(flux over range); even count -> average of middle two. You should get 132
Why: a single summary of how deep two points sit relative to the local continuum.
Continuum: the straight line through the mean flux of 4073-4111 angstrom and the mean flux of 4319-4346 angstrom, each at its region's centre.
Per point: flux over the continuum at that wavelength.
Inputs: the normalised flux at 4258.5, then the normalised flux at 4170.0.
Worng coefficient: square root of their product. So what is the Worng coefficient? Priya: 0.935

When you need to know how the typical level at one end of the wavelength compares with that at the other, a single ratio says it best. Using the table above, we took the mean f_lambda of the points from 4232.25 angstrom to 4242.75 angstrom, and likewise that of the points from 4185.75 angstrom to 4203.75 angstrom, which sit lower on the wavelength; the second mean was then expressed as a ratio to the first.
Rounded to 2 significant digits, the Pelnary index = 0.89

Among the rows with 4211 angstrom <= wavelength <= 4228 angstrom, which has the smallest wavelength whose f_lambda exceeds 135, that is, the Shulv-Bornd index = 4212.0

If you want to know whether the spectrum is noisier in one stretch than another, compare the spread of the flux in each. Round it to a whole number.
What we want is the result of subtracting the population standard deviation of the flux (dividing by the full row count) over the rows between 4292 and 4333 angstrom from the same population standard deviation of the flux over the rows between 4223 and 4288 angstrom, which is -15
